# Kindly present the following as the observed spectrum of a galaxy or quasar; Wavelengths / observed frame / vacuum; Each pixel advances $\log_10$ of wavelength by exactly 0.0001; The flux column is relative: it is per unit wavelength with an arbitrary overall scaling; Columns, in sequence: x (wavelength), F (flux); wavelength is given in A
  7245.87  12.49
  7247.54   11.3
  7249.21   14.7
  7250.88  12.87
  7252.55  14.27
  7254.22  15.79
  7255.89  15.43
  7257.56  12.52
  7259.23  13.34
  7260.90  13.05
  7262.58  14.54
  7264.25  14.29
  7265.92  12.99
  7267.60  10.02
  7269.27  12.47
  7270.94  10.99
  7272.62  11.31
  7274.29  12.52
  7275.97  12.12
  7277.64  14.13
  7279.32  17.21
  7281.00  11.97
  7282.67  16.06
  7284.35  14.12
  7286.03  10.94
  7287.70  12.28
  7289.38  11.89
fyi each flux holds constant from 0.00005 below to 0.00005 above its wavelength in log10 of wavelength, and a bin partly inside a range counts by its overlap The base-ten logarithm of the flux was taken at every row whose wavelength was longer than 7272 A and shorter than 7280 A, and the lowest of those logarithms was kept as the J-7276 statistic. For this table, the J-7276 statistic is 1.05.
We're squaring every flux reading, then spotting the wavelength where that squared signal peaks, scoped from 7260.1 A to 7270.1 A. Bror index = 7262.58 A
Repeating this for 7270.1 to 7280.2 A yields 7279.32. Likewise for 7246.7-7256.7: 7254.22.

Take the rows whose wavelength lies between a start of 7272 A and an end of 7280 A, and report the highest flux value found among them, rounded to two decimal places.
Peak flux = 17.21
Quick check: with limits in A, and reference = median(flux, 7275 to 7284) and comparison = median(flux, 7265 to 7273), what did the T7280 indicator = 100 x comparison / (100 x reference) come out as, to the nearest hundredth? 0.80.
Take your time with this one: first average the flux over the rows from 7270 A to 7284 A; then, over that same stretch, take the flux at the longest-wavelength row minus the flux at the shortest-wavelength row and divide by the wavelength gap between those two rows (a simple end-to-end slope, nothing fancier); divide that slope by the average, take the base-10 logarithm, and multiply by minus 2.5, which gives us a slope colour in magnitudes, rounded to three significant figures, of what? 3.72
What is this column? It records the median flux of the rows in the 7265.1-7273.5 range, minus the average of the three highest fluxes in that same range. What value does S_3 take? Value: -0.9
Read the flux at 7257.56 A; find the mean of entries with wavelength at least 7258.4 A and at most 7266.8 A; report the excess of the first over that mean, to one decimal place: -1.1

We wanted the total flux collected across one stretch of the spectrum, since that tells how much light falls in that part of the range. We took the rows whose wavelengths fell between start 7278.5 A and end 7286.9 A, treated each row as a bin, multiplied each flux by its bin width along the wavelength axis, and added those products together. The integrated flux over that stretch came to 118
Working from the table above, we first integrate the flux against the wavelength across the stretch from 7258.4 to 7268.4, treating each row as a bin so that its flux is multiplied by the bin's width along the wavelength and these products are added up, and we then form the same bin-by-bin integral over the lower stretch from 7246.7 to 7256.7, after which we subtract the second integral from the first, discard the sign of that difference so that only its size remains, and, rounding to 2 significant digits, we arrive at 10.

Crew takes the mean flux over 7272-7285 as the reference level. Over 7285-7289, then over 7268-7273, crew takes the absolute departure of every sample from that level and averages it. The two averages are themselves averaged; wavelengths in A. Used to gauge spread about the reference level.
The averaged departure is 2.1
